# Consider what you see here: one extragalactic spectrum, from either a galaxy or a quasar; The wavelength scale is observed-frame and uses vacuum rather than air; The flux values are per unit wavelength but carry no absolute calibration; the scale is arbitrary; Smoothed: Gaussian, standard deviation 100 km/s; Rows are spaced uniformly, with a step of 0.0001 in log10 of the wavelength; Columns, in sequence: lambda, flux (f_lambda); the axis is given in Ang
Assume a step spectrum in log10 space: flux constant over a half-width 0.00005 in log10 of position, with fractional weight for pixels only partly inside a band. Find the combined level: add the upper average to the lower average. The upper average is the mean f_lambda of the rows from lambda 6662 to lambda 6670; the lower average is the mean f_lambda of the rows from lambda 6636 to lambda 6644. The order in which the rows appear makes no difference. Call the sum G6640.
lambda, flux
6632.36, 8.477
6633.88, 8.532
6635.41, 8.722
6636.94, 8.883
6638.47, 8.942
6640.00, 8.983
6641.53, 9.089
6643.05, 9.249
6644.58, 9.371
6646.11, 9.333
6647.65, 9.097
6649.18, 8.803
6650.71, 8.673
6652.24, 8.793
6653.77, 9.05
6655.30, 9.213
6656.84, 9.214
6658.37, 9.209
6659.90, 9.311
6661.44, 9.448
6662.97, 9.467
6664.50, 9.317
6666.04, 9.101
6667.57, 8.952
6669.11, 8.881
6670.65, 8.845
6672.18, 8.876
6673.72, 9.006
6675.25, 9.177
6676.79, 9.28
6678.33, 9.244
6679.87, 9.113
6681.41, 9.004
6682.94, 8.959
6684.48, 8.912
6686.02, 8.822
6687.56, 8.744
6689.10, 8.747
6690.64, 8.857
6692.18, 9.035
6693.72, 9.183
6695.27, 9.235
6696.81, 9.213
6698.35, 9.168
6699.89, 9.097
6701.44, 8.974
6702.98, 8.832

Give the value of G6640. 18.2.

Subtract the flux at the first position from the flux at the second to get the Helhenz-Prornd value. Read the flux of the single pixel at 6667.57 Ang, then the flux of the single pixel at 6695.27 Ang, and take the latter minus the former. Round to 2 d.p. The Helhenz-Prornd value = 0.28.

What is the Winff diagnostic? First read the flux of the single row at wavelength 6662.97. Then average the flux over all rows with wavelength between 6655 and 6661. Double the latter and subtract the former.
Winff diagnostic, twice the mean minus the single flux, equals 9.01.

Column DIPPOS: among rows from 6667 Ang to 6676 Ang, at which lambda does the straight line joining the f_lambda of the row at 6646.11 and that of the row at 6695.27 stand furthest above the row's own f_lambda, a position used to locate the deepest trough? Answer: 6670.65 Ang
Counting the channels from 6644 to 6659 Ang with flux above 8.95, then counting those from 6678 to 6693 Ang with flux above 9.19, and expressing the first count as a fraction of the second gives 7.0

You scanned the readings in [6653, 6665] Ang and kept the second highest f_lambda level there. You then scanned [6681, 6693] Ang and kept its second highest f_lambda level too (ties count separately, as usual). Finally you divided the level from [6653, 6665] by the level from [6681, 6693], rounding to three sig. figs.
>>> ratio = 1.05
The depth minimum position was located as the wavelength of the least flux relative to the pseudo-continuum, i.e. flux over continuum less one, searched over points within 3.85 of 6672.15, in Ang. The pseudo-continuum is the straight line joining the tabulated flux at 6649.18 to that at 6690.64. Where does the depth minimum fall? 6670.65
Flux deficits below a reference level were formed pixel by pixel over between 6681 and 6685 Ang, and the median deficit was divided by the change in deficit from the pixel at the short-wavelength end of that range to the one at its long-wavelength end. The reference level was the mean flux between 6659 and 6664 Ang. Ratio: 4.9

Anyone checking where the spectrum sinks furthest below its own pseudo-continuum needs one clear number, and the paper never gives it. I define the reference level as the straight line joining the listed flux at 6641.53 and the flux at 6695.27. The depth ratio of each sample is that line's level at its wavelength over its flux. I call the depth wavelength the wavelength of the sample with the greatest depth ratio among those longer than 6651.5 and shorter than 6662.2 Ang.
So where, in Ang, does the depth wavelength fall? 6652.24 Ang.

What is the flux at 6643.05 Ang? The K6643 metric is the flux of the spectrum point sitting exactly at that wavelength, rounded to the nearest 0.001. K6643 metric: 9.249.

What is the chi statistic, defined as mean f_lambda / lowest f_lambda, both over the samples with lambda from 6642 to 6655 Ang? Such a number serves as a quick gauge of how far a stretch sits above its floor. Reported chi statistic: 1.04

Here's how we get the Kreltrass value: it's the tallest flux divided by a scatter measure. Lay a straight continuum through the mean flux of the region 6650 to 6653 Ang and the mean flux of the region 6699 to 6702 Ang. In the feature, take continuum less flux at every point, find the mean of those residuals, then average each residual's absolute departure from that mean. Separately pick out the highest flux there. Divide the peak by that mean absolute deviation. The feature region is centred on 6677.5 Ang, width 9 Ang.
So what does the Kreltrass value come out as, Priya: 92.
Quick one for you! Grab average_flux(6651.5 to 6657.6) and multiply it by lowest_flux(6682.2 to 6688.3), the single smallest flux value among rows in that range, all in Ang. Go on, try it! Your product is 79.3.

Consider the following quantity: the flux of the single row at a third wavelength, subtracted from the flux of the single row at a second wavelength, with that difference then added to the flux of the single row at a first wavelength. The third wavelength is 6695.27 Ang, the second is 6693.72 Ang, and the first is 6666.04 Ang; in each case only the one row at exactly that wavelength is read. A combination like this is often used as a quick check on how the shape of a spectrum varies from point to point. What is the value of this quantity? 9.05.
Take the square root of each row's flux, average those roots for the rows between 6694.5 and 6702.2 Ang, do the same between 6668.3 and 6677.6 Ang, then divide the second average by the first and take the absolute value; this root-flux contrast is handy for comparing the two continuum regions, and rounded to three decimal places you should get 0.993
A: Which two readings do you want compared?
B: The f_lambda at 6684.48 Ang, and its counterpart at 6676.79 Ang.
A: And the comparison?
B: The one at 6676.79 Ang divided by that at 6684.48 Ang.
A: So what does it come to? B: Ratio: 1.04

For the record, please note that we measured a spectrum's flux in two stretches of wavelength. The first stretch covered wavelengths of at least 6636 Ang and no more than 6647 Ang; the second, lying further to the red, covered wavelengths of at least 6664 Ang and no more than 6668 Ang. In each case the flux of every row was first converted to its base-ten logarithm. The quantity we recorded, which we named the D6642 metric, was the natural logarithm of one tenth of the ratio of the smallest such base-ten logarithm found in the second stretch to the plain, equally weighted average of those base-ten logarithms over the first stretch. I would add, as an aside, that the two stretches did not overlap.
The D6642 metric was -2.31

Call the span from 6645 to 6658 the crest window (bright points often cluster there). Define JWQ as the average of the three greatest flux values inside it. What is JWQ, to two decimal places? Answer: 9.25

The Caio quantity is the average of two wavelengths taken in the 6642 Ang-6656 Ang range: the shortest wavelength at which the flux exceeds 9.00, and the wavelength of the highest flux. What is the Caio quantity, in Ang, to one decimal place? 6643.8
